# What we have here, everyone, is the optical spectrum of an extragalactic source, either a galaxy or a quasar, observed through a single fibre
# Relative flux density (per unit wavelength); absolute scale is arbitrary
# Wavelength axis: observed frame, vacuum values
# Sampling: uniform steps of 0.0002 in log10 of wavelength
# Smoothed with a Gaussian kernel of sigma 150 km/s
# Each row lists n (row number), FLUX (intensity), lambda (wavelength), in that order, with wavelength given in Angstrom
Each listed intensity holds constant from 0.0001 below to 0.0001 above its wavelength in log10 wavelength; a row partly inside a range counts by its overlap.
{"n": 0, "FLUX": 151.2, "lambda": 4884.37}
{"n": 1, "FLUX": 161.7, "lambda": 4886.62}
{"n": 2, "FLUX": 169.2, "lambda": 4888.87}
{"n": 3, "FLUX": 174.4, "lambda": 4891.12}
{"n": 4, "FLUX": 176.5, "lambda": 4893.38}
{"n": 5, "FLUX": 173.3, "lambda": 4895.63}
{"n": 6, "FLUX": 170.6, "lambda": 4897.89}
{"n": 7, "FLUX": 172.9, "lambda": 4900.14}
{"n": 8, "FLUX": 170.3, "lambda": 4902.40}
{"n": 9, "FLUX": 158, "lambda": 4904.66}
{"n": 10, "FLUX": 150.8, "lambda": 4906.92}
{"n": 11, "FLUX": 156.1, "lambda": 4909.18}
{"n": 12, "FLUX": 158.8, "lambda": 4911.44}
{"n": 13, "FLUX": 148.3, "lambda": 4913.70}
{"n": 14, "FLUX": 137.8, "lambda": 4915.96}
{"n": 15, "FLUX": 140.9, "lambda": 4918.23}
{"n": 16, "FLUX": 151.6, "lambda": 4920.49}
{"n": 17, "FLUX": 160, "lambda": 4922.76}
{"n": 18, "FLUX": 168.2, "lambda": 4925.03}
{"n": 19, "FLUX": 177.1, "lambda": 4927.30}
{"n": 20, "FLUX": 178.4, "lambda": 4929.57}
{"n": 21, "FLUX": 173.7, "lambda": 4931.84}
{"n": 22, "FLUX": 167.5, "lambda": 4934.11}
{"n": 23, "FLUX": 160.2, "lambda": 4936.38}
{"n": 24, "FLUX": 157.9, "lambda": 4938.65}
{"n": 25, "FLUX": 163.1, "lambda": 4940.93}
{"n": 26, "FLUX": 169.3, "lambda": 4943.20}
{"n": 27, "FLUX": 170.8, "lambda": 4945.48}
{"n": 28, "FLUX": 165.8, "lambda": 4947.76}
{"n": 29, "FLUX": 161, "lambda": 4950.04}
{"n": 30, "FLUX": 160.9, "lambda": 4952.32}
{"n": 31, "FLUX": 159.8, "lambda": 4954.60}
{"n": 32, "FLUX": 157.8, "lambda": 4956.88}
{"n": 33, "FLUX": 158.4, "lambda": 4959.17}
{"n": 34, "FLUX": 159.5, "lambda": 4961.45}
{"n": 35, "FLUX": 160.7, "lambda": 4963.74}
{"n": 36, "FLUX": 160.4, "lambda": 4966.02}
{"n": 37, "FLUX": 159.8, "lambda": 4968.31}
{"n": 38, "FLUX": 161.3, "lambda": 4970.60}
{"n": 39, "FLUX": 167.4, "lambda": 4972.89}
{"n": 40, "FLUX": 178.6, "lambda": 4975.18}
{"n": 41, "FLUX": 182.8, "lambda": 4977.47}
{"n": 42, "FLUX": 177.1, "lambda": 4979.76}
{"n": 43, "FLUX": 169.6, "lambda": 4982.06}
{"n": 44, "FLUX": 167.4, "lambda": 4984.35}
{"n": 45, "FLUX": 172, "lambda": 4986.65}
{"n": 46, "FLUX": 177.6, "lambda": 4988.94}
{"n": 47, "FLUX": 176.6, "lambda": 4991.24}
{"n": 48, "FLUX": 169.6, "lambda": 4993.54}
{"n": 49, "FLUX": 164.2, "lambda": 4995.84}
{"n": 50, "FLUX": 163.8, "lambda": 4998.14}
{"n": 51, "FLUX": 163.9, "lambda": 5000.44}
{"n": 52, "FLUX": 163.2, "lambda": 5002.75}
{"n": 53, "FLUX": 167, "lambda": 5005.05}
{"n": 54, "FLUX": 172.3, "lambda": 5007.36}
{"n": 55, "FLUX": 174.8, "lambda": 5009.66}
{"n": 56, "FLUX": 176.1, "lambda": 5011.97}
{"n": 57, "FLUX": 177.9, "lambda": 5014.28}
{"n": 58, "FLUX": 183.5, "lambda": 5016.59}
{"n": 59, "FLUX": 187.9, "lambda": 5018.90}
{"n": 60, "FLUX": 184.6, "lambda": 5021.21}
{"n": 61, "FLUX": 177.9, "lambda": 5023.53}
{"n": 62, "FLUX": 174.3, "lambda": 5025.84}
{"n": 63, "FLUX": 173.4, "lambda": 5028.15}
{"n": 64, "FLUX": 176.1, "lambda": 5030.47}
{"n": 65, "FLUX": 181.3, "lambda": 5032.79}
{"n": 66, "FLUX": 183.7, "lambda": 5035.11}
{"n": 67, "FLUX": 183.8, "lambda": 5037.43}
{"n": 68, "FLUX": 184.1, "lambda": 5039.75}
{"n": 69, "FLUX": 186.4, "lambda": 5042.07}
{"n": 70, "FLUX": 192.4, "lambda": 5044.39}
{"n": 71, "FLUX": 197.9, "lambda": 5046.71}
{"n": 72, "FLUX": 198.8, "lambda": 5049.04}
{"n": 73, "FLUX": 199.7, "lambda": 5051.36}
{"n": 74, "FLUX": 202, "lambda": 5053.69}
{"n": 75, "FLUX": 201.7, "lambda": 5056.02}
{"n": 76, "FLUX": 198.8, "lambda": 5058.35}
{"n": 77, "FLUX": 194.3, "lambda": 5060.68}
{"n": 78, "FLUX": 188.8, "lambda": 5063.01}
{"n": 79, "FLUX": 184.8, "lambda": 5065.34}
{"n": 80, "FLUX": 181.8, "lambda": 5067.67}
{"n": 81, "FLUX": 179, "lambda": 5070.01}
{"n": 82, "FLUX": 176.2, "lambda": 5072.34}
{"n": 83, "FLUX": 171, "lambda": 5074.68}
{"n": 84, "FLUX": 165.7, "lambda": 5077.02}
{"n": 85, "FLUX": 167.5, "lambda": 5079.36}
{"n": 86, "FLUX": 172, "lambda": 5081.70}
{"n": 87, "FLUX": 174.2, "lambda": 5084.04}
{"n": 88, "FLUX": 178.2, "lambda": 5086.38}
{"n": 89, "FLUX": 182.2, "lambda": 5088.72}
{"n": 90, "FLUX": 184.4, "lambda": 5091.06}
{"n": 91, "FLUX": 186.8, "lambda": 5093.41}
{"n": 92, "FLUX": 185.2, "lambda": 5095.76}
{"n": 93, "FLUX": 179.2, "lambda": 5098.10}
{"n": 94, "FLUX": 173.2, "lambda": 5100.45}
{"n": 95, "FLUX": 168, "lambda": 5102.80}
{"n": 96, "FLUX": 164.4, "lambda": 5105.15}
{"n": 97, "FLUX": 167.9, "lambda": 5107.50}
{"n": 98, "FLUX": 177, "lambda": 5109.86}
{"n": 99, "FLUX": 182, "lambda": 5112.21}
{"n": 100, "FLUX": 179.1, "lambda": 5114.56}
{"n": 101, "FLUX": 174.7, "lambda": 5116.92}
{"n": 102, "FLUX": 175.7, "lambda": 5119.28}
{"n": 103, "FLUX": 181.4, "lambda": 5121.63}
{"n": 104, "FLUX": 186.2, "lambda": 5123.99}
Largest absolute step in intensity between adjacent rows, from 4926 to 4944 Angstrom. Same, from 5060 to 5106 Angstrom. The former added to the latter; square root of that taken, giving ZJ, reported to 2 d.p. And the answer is 3.65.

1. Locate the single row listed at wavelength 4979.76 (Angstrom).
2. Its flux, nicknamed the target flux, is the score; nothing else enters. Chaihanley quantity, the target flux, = 177.1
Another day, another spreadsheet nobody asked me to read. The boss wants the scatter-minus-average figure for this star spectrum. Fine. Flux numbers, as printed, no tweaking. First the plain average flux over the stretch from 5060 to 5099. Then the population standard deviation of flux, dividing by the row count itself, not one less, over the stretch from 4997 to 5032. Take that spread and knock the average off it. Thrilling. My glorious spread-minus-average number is -172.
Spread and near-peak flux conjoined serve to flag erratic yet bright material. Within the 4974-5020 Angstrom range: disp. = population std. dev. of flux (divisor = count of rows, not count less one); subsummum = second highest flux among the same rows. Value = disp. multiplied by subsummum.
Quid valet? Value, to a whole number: 1284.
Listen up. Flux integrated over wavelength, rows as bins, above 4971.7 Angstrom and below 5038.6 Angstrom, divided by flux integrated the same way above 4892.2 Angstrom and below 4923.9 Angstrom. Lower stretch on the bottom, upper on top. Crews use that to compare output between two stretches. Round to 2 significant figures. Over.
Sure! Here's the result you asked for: 2.3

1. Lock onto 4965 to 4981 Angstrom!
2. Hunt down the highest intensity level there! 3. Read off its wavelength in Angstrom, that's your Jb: 4977.47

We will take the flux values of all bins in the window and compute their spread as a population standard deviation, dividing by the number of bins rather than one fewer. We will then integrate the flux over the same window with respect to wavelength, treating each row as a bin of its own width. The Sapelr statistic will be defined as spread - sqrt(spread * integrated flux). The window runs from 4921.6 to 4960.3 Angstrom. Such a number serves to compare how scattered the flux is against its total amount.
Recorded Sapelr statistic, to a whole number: -198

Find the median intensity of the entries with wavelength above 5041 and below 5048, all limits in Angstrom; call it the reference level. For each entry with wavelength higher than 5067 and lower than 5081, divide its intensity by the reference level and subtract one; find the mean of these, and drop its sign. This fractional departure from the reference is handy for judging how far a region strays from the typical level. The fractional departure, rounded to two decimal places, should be 0.10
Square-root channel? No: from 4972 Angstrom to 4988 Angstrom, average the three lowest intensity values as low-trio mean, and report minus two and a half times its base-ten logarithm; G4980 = -5.56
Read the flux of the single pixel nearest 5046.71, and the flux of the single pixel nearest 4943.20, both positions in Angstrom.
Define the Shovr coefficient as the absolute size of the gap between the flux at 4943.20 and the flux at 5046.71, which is 29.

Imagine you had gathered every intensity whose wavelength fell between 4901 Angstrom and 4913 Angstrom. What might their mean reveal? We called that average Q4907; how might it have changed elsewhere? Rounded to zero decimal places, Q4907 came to 159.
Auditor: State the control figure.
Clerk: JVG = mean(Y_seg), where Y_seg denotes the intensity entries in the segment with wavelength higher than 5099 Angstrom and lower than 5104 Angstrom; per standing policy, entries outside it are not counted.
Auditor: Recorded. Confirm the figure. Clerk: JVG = 171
